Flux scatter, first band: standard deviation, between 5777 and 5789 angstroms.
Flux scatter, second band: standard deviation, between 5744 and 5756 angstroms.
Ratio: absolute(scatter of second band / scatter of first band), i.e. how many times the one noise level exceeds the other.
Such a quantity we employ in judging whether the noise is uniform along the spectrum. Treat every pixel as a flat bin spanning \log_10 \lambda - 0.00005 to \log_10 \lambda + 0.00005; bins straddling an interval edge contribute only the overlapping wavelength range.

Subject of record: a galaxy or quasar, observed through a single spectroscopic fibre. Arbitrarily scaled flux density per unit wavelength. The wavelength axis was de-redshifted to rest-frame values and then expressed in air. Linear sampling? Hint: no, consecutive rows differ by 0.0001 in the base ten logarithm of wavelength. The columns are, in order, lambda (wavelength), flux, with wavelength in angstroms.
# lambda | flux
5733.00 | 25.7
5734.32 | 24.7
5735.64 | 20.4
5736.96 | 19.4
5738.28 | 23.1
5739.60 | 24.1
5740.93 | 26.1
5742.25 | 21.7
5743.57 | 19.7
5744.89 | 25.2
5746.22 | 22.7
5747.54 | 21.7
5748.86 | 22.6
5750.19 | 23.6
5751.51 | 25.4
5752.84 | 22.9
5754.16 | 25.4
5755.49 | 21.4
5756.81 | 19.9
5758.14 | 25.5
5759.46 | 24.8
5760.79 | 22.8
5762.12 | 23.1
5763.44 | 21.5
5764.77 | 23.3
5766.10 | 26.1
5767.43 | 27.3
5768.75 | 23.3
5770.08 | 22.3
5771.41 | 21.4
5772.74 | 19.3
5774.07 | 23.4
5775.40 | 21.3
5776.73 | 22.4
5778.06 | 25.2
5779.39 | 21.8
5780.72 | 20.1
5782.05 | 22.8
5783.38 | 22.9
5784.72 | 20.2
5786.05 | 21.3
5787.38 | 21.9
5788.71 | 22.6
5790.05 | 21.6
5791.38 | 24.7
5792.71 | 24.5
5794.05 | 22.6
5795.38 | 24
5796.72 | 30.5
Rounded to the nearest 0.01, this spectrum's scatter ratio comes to 1.00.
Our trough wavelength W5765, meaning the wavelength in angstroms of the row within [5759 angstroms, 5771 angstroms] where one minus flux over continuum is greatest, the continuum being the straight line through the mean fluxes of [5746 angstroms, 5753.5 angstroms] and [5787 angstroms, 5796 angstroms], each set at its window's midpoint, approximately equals 5763.44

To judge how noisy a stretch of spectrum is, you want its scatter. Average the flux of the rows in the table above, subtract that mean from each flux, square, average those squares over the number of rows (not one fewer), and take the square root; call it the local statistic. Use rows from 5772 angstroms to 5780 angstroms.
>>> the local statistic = 1.8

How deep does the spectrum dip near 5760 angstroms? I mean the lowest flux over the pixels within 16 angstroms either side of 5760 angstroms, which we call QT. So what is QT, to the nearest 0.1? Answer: 19.3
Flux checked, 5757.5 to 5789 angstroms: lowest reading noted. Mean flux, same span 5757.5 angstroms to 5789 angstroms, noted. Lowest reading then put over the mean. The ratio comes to 0.847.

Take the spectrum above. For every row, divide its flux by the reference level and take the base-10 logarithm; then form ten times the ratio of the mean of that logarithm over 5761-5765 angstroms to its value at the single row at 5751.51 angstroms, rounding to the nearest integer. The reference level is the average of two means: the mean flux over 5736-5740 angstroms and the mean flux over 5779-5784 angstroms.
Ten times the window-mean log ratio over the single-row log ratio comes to 2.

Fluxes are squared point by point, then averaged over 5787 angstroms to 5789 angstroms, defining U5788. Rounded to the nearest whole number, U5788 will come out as 495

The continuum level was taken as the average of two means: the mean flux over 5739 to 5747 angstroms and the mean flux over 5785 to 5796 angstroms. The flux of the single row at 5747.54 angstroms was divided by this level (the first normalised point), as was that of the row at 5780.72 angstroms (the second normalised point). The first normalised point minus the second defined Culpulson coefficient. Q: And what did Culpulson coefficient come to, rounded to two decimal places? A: 0.07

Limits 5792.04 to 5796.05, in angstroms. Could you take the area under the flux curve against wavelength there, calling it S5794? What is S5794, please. 95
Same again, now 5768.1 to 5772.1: 89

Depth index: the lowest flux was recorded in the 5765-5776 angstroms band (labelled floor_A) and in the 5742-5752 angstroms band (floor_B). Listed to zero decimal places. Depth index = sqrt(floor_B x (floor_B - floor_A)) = 3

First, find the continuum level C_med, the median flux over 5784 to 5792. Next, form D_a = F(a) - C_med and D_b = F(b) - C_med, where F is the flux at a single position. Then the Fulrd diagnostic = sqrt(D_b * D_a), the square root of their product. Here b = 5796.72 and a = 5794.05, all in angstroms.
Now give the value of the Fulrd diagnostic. 2.7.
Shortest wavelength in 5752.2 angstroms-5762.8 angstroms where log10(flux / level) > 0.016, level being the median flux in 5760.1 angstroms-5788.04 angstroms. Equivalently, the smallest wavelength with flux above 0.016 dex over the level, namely 5754.16 angstroms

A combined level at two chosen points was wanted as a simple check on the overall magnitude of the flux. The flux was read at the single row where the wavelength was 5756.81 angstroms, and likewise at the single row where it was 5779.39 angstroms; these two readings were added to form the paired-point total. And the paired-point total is 41.7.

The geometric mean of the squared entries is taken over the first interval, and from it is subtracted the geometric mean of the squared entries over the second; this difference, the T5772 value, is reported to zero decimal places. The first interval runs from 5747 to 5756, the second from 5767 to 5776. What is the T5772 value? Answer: 34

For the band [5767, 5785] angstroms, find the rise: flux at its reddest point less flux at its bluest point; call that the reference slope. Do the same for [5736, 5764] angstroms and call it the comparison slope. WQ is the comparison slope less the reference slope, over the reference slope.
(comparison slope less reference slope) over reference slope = -1.3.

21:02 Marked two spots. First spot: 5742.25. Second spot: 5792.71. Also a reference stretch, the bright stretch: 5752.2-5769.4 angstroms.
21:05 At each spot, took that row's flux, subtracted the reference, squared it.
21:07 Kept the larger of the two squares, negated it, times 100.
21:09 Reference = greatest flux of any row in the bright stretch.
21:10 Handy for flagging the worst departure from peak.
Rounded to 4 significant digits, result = -3136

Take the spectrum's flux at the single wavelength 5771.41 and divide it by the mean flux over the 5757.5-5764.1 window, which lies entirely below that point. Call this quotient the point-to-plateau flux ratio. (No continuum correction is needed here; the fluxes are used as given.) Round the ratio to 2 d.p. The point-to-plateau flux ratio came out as 0.91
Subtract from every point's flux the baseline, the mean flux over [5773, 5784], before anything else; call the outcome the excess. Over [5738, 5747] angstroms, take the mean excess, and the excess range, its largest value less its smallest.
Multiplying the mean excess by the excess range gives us 5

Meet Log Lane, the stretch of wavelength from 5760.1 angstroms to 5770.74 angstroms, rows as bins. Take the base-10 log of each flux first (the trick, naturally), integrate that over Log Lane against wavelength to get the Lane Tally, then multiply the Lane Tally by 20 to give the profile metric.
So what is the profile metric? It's 292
